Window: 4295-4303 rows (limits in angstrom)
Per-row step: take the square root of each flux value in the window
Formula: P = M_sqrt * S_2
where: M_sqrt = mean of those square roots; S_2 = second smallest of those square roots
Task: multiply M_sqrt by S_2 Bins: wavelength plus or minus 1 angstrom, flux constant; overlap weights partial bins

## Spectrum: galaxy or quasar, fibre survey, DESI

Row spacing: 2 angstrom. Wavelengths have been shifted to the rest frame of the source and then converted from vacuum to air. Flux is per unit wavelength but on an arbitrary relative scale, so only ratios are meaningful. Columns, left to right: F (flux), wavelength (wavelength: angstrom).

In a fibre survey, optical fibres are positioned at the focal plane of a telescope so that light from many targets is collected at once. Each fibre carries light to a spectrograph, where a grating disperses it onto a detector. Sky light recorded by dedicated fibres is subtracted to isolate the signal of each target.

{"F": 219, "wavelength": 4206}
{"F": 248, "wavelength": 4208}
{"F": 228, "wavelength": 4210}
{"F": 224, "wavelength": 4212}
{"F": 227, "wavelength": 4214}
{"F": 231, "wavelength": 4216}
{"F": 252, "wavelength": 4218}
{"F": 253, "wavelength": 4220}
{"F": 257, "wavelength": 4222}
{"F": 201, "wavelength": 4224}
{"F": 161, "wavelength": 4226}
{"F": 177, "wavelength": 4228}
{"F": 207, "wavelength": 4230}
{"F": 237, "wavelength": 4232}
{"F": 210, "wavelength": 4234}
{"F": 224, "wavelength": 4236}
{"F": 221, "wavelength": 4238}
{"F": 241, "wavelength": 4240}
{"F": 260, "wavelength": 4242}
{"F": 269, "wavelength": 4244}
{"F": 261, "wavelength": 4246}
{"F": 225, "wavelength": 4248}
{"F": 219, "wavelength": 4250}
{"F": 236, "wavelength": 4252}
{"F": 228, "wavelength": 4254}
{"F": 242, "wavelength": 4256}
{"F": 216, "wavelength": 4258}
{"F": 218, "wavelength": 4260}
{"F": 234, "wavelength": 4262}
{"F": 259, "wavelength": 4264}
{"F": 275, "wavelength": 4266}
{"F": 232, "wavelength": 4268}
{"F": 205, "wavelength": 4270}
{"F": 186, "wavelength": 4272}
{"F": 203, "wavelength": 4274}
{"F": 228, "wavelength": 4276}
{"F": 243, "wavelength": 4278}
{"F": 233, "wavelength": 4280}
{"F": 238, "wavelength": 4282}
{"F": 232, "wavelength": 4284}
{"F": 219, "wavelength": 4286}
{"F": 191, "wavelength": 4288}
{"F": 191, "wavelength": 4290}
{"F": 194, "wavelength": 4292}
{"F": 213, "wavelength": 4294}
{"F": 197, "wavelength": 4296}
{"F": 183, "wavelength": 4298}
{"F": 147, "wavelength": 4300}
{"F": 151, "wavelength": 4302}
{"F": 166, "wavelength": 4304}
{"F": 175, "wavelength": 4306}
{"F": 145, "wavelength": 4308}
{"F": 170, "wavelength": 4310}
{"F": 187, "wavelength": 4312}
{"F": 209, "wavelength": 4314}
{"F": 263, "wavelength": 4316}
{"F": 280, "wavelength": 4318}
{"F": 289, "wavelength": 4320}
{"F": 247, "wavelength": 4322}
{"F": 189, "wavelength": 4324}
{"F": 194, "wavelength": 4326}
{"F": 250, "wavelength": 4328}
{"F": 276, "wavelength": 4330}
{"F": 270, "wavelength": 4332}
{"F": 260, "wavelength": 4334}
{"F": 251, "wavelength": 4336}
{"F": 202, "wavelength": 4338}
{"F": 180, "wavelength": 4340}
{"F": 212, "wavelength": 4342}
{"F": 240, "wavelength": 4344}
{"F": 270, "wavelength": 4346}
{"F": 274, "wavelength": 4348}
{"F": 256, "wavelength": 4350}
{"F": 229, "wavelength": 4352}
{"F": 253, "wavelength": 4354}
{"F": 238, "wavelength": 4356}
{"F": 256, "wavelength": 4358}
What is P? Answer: 160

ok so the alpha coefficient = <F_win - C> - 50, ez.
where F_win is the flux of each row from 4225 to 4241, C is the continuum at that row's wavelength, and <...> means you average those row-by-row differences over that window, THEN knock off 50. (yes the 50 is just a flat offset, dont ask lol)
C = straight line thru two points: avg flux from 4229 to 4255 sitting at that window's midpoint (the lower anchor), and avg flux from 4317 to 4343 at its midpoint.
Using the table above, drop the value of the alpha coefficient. -73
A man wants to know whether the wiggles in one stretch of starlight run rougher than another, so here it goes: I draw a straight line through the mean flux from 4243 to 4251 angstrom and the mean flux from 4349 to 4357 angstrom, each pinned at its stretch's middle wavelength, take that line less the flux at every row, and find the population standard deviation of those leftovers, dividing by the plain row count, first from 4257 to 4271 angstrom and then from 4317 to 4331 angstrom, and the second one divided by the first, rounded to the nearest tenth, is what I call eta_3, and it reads 1.6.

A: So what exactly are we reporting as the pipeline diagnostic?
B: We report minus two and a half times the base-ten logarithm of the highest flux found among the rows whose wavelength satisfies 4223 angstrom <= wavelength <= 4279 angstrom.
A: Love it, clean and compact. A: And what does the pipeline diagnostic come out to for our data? -6.10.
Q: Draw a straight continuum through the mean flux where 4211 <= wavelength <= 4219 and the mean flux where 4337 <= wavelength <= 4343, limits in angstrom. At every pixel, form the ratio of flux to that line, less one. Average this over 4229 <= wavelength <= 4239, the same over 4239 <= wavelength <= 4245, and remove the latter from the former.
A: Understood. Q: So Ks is -0.17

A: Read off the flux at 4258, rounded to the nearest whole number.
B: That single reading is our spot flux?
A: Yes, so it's 216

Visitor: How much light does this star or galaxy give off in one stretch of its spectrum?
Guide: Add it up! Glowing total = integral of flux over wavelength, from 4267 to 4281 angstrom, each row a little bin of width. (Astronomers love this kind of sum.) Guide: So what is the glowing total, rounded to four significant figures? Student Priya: 3060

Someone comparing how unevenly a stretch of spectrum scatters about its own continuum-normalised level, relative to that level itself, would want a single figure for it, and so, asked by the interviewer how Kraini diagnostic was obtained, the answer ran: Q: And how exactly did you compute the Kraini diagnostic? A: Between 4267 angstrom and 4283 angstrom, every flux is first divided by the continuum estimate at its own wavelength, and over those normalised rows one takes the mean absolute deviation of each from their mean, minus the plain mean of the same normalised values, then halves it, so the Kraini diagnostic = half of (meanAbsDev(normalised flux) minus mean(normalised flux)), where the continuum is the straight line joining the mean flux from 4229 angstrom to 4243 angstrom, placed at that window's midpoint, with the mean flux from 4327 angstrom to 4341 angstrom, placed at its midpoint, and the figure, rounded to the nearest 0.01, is -0.44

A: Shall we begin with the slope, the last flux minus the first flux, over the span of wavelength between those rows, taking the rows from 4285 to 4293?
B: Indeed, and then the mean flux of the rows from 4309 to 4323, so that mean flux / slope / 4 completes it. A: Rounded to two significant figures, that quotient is -14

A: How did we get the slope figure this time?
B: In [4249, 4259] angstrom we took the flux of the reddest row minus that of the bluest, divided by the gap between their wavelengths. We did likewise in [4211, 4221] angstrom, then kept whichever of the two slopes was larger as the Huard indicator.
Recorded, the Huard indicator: 3.6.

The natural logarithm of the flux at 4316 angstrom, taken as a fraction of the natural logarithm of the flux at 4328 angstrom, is 1.01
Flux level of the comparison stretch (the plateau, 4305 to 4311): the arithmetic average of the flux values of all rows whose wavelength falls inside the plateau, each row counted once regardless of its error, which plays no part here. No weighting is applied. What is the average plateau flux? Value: 163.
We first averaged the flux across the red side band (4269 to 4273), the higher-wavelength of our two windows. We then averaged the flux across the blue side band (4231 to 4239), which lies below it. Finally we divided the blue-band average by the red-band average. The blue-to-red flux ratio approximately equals 1.14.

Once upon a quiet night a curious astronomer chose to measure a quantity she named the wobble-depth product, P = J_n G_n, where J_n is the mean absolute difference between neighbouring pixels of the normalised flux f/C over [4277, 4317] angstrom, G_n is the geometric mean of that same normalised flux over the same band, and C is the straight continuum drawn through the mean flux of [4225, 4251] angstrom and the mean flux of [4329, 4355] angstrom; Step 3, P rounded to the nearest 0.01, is 0.06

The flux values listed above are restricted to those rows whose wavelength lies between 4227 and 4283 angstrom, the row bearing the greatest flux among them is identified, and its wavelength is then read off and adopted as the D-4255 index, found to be 4266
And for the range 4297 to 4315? 4314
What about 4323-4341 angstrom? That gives 4330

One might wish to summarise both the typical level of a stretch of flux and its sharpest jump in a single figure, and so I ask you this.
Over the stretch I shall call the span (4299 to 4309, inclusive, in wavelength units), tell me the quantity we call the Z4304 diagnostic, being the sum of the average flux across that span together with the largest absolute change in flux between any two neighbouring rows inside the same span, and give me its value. 187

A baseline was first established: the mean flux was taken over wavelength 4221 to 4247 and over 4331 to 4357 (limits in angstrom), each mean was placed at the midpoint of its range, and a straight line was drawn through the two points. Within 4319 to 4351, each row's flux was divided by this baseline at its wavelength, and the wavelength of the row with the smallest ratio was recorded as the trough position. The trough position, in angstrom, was 4340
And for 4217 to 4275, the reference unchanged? 4226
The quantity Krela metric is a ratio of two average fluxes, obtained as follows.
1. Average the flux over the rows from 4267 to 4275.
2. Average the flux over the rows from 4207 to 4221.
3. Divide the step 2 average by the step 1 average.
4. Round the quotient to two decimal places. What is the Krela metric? 1.15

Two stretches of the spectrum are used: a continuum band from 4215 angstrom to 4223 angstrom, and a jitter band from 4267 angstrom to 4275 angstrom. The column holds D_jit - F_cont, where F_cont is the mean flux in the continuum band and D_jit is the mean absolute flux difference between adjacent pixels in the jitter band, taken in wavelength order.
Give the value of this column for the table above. -227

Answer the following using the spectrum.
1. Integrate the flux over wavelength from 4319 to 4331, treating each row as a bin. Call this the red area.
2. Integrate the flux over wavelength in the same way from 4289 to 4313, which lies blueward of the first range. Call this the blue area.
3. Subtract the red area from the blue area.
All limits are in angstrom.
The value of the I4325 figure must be 1348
